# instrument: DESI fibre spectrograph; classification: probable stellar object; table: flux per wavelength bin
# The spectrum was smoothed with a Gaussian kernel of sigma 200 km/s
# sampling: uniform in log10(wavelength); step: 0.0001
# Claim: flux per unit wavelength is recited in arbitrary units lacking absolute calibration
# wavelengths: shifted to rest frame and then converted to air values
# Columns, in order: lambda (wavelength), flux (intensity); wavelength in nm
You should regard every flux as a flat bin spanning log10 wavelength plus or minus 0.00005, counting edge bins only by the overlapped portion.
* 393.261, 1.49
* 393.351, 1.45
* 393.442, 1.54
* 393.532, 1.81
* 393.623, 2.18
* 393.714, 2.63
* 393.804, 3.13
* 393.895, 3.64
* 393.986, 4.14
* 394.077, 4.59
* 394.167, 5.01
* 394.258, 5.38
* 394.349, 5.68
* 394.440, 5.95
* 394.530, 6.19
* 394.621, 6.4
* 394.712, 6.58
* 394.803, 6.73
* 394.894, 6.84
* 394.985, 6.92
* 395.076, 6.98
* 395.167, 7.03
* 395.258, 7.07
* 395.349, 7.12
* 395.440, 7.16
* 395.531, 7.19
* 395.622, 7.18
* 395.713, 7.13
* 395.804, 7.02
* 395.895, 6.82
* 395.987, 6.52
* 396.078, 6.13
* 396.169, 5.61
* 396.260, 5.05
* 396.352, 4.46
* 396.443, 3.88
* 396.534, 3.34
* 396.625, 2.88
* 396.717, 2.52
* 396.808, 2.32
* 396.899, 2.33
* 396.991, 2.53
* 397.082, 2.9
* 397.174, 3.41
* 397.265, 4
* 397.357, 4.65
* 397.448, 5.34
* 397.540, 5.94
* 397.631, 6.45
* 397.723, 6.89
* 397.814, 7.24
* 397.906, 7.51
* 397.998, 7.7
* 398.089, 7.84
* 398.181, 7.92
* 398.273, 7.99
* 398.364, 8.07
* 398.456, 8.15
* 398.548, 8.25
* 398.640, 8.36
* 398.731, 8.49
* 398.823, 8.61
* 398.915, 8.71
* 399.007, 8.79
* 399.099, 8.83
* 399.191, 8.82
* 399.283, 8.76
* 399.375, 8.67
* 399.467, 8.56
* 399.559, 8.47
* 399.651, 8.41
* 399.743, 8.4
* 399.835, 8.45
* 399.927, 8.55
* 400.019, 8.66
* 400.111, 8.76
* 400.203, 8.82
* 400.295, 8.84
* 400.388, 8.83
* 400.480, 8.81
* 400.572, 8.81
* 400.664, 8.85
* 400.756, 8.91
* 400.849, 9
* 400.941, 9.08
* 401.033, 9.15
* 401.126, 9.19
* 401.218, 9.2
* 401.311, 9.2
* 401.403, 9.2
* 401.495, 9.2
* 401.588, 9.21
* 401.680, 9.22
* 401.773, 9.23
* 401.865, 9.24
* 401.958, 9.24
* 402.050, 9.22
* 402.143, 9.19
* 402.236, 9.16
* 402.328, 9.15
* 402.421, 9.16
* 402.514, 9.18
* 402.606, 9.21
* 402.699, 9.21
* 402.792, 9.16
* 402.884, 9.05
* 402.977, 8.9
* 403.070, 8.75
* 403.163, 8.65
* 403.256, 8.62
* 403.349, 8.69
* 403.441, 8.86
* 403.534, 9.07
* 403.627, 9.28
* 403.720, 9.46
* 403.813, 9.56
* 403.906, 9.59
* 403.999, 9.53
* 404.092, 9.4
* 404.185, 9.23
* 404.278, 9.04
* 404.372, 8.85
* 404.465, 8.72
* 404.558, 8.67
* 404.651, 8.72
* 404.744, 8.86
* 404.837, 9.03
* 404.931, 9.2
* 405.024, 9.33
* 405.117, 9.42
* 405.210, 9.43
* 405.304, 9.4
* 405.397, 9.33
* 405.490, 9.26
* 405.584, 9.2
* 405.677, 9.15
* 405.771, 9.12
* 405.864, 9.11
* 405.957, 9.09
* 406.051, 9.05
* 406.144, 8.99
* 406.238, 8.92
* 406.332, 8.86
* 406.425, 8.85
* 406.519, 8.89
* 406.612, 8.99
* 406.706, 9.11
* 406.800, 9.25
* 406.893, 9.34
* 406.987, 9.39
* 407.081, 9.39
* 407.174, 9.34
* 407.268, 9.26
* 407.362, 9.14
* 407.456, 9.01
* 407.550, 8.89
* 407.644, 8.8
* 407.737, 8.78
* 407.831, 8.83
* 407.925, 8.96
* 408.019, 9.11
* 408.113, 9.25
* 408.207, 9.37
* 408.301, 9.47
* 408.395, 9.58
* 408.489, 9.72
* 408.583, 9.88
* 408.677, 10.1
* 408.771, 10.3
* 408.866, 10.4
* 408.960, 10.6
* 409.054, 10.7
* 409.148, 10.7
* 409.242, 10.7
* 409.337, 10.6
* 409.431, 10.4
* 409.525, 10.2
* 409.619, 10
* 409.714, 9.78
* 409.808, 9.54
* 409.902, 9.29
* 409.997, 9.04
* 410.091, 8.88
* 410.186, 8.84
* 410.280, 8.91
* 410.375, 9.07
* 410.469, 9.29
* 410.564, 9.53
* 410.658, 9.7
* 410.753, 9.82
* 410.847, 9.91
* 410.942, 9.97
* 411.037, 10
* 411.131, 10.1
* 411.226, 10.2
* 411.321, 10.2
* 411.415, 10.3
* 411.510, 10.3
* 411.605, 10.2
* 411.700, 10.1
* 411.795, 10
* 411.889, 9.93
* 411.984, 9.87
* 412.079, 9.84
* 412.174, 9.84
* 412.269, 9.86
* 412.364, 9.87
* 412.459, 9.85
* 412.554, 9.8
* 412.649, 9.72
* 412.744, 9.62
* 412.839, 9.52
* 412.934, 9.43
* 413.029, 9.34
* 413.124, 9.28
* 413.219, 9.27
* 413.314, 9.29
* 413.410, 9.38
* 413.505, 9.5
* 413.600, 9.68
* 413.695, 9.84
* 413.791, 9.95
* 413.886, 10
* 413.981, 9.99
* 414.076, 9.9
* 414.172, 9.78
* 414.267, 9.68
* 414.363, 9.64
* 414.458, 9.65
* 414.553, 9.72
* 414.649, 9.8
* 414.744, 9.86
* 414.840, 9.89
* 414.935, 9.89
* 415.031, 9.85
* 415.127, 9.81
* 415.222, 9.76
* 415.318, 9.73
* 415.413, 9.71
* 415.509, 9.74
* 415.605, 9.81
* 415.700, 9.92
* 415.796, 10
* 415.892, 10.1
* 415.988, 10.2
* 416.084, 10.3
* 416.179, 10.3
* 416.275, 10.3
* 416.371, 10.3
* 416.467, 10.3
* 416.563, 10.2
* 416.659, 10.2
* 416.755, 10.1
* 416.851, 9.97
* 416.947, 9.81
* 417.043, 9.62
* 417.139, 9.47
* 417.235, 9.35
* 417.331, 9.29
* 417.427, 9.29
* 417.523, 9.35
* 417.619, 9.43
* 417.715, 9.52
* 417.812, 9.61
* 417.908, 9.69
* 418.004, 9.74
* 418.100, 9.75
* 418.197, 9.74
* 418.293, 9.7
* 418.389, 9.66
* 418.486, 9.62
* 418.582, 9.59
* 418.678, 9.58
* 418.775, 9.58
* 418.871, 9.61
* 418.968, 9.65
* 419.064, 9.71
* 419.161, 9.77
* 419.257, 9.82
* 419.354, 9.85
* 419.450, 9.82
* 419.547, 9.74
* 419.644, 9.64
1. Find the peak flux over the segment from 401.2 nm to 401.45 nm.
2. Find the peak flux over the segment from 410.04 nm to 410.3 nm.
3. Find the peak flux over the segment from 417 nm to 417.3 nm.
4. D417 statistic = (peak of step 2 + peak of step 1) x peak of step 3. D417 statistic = 174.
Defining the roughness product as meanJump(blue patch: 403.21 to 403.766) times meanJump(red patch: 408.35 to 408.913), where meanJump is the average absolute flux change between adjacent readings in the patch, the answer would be 0.028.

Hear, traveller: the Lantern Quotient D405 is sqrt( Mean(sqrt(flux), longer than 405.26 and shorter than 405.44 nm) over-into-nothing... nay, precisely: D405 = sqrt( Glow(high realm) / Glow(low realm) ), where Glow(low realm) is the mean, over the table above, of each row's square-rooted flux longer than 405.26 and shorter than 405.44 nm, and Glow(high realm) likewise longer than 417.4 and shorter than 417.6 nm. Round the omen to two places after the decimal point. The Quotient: 1.00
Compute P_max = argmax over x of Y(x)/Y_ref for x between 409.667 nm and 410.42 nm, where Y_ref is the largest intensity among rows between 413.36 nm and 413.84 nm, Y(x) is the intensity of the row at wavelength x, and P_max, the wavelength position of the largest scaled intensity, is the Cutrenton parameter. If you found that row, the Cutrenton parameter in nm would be 409.714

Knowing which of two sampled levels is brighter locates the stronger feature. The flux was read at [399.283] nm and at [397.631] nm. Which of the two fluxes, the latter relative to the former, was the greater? 8.8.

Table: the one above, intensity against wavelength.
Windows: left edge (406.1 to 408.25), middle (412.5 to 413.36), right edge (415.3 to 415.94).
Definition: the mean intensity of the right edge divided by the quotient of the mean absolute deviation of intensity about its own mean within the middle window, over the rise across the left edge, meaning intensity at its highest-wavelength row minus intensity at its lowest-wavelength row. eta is 22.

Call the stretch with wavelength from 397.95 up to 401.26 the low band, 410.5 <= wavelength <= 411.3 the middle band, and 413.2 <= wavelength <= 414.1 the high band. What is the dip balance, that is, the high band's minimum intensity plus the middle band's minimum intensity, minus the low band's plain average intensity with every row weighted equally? 10.2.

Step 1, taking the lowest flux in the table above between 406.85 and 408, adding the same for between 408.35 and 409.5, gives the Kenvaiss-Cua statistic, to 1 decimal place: 18.4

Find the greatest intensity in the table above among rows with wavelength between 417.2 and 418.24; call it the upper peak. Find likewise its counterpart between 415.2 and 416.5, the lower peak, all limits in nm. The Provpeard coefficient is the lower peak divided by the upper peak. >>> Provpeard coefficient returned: 1.06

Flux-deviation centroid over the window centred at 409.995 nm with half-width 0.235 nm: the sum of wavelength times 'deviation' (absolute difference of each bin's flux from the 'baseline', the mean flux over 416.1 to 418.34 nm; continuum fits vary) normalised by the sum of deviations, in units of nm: 410.05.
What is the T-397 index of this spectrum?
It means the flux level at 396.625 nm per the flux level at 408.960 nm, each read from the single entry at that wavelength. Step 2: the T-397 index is 0.27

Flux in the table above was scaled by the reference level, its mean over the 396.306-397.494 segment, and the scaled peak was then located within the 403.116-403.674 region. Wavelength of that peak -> 403.627 nm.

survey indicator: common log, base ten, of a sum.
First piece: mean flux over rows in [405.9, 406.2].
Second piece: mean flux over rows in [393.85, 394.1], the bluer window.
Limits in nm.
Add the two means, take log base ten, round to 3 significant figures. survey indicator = 1.12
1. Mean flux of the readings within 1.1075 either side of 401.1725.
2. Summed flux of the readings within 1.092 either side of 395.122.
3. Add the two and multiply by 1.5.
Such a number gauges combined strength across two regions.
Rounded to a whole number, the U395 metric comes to 246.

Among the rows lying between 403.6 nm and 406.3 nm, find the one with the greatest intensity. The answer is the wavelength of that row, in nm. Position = 403.906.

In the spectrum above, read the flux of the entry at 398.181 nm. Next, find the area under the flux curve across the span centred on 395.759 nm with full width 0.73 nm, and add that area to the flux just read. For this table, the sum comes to 13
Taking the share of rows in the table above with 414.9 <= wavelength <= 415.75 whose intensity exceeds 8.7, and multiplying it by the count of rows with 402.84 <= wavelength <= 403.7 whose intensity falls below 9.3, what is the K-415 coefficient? 9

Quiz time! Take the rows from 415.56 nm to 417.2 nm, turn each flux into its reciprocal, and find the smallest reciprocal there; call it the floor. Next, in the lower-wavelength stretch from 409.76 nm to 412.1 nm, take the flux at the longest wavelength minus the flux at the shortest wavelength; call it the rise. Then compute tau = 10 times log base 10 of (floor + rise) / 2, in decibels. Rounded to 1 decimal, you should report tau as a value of -7.0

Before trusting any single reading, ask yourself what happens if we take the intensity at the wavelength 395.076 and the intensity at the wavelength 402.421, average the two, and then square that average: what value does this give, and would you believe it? 65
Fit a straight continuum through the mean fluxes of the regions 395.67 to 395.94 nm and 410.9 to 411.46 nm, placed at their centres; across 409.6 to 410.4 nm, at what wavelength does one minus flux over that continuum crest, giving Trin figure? 410.186 nm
